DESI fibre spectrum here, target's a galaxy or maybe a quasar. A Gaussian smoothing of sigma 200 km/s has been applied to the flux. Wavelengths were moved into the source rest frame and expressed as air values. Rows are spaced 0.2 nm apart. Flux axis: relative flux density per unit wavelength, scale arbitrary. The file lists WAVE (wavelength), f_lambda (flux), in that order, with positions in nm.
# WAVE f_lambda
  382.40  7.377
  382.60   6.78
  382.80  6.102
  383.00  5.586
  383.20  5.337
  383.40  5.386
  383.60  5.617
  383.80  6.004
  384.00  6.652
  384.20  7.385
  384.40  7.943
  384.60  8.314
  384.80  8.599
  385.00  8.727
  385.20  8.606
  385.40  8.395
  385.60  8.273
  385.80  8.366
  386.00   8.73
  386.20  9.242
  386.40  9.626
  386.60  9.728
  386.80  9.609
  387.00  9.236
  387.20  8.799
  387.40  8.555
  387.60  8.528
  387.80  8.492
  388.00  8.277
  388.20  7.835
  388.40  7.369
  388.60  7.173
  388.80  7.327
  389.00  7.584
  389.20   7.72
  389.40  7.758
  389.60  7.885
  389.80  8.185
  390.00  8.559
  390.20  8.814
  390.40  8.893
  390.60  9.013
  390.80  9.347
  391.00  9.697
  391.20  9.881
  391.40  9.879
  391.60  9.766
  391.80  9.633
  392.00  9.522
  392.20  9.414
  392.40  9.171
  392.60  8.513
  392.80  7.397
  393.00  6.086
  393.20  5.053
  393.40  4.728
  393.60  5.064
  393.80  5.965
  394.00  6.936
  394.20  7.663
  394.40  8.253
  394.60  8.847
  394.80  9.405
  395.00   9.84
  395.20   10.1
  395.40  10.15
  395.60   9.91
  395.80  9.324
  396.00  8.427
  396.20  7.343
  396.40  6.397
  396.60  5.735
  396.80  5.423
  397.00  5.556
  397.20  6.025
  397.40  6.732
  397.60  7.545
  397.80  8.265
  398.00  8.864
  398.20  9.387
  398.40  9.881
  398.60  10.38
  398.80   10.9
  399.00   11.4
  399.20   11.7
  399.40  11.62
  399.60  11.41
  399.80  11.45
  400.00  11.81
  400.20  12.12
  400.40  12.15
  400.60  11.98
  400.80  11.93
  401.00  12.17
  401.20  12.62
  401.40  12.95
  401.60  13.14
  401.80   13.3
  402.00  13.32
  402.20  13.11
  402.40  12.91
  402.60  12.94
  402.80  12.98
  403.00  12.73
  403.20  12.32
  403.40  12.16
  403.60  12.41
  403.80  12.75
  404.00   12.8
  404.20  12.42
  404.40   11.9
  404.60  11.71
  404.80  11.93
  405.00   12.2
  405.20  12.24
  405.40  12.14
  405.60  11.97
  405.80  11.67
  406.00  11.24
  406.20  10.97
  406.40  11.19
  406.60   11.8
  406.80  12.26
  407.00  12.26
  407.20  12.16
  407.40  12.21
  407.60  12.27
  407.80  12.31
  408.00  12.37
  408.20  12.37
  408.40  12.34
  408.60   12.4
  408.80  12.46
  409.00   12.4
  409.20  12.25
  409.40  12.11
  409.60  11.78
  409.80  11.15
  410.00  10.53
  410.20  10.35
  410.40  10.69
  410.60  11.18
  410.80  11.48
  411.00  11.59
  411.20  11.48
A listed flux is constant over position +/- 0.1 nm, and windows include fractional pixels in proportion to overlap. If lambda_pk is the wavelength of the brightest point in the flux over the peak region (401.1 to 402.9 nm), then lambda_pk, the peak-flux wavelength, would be 402.00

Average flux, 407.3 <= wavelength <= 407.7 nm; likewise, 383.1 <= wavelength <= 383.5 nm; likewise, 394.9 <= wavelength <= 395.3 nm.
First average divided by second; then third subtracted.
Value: -7.7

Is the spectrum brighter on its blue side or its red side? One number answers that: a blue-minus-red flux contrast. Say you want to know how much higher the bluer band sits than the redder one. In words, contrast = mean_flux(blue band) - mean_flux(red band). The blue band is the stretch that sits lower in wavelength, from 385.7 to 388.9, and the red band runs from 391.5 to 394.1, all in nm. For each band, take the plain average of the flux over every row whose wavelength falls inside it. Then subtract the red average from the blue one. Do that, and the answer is 1.1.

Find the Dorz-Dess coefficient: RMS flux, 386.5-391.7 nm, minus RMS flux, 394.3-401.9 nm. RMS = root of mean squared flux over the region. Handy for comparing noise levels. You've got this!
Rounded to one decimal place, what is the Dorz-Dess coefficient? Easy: -1.5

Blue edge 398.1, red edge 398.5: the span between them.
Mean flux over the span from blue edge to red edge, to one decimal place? 9.6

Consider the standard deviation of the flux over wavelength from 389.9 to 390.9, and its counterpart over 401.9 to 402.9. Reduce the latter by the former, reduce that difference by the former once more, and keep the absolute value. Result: 0.4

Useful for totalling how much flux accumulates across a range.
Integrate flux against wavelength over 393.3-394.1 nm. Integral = 4.5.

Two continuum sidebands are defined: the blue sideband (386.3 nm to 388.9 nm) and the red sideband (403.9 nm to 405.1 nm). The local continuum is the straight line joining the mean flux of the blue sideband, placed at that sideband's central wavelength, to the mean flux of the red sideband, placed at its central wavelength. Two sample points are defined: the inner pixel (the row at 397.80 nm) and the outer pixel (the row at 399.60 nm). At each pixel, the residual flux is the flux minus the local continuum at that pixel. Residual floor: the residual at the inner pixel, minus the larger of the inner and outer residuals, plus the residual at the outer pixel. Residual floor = -2.4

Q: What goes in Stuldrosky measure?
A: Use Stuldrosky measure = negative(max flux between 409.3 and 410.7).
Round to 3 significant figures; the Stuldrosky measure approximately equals -12.1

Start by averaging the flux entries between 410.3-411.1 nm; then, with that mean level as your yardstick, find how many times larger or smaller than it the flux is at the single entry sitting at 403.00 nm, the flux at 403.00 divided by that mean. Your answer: 1.1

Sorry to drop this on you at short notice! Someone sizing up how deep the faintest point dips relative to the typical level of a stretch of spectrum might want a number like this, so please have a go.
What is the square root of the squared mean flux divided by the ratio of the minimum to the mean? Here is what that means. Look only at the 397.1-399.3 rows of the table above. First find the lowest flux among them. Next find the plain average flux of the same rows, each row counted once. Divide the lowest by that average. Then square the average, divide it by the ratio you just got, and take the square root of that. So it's 11.3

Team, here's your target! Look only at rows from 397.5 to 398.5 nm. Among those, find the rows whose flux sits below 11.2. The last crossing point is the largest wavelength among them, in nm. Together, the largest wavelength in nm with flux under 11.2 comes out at 398.40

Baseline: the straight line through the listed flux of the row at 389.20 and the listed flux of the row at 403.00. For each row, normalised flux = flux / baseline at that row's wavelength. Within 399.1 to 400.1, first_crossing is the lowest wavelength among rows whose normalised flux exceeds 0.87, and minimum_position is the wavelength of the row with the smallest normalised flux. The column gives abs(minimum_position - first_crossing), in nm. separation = 0.60 nm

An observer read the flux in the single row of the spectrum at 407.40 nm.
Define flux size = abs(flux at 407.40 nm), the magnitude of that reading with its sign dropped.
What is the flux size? 12.2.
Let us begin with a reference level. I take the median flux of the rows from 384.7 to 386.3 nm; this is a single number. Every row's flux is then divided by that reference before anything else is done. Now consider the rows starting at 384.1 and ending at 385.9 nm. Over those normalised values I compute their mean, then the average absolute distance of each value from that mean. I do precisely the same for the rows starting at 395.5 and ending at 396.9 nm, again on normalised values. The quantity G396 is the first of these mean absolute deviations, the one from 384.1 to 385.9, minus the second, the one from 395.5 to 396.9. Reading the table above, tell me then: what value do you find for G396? -0.14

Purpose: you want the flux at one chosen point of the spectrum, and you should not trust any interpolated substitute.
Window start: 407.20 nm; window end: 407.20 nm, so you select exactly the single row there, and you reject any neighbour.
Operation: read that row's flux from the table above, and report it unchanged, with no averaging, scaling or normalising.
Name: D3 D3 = 12.16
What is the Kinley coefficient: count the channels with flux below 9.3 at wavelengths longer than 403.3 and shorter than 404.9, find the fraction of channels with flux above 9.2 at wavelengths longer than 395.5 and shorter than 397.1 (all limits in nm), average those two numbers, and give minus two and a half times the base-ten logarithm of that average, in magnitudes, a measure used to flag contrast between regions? 2.3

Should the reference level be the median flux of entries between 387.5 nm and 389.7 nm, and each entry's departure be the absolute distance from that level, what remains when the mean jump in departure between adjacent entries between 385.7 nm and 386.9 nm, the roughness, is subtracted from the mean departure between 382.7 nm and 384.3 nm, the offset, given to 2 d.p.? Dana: 1.45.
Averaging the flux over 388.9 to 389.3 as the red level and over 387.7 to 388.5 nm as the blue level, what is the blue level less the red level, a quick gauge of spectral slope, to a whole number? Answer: 0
